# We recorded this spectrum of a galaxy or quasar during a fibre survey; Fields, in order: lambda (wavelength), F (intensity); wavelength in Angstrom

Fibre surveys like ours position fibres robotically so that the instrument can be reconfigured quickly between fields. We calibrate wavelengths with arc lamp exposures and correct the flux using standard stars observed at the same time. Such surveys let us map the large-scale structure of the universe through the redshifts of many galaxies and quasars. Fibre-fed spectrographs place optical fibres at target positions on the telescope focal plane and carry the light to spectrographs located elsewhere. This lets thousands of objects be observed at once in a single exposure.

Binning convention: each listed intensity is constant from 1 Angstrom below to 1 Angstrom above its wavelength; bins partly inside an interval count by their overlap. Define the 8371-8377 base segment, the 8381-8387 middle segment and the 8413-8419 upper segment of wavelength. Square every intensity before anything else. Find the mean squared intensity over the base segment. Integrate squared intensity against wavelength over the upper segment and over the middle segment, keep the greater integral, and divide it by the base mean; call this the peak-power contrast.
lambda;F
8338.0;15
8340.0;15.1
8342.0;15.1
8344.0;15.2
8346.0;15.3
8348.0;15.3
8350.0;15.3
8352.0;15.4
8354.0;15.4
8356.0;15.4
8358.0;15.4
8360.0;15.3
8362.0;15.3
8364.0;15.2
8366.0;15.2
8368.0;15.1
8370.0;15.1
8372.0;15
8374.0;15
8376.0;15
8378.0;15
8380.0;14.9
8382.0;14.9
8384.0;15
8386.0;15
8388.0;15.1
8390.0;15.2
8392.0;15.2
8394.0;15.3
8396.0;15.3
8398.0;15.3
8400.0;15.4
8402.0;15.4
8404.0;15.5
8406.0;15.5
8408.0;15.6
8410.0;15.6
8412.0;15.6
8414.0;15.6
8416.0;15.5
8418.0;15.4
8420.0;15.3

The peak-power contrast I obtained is 6.41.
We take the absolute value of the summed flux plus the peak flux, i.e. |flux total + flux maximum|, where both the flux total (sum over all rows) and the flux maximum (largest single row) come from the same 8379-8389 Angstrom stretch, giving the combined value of 90.0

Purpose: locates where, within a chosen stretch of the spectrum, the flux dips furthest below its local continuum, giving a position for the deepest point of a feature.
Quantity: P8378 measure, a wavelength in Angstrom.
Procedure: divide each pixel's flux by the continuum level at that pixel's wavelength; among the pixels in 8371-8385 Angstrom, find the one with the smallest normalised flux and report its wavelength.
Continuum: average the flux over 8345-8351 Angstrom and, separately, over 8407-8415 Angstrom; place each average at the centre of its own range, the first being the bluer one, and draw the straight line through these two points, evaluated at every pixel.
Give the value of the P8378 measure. 8382.0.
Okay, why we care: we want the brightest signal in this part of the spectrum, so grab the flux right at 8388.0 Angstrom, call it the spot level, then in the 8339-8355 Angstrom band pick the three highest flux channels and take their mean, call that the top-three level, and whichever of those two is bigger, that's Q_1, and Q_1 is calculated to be 15.4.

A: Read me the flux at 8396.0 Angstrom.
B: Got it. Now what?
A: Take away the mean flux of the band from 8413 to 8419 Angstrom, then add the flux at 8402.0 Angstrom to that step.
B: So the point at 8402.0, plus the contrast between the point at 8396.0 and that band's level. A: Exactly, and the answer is 15.2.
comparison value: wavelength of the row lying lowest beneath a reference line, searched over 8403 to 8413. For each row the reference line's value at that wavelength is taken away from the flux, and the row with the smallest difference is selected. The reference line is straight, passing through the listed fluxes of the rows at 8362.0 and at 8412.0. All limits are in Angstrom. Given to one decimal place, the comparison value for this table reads 8406.0 Angstrom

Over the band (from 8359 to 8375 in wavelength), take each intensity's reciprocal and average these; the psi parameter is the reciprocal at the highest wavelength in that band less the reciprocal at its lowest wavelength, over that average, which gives 0.020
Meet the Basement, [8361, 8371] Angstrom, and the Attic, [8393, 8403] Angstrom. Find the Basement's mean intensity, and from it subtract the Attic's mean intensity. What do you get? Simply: -0.16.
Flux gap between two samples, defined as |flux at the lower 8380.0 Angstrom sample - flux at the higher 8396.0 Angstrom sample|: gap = 0.40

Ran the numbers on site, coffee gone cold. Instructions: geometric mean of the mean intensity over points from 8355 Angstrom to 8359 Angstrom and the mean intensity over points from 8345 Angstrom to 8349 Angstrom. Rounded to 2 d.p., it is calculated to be 15.35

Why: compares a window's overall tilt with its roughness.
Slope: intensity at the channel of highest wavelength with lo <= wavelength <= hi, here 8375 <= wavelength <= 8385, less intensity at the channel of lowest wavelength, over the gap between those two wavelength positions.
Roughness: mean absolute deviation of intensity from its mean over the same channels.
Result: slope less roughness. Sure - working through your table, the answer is -0.048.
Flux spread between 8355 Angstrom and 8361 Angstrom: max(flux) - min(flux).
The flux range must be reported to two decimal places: 0.10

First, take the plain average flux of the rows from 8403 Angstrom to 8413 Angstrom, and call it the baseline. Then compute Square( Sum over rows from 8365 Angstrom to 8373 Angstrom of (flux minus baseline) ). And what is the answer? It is 3.4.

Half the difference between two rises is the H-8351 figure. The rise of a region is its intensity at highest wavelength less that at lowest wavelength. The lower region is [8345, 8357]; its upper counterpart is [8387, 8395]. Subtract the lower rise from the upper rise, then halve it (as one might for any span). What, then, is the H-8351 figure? 0.05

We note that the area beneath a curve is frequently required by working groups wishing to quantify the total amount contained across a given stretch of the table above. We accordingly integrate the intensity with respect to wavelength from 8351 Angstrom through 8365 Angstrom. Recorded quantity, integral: 215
